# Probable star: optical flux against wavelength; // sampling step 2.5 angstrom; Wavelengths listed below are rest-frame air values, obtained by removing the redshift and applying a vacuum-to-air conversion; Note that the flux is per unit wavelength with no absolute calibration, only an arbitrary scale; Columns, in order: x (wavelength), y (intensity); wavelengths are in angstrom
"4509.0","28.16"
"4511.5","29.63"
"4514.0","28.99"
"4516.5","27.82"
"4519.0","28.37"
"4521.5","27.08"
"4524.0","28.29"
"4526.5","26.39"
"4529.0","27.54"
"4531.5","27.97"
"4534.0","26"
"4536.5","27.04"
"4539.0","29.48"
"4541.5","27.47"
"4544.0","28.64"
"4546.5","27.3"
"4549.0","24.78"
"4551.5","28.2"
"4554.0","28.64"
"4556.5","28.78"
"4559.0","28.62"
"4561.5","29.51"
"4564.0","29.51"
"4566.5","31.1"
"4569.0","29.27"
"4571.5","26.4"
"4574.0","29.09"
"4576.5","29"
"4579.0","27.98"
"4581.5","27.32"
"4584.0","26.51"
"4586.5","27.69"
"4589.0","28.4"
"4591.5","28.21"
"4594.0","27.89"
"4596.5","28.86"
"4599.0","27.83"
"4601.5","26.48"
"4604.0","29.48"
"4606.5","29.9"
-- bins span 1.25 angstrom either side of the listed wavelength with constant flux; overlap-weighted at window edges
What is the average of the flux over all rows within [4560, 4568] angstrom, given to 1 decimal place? 30.0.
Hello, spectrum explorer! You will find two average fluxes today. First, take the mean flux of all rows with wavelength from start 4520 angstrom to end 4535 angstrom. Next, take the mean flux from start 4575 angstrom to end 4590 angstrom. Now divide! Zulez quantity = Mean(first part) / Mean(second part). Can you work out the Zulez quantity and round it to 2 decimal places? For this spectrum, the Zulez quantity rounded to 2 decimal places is 0.98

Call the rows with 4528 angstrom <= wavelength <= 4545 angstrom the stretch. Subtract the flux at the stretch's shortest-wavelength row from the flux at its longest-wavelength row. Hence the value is 1.1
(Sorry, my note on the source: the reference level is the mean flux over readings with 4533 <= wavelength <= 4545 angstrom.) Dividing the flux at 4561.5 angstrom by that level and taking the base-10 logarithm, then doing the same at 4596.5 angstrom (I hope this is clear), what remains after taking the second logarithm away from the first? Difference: 0.010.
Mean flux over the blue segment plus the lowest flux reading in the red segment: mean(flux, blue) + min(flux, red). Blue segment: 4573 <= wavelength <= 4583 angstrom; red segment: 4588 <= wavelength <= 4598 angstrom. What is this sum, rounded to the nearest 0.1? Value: 56.2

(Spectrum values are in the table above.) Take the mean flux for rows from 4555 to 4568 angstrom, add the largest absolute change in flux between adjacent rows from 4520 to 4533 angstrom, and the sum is 31.4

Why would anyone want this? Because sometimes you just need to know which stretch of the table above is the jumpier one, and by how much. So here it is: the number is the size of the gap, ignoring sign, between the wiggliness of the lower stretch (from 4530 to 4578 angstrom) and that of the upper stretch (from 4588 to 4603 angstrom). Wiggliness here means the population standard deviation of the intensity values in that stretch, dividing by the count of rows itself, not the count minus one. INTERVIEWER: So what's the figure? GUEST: 0.70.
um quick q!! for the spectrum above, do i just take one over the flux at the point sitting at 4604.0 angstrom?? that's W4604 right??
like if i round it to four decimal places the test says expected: 0.0339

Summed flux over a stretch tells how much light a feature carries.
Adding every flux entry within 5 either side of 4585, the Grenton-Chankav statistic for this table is 110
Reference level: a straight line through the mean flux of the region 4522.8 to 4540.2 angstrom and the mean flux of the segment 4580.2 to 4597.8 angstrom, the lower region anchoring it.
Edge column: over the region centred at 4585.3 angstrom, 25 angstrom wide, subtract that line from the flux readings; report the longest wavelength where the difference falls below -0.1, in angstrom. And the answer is 4586.5 angstrom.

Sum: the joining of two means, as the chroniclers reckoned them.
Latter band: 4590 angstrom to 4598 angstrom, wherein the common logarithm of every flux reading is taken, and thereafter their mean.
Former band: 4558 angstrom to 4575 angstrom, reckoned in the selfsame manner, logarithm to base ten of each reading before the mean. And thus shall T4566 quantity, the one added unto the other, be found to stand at 2.915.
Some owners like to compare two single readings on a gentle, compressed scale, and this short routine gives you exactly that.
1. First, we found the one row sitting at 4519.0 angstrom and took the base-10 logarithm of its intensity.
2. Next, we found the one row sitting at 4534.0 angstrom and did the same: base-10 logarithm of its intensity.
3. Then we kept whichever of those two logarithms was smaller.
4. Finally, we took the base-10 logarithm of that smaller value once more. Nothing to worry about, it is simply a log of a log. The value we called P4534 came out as 0.151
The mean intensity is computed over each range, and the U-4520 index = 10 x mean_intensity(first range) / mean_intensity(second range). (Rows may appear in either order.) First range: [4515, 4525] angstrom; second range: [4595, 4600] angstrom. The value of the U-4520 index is 9.84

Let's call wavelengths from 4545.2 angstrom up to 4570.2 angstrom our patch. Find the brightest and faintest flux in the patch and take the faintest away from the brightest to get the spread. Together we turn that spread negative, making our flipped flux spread -6.3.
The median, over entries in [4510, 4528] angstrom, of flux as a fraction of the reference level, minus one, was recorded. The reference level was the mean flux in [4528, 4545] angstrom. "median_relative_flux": 0.020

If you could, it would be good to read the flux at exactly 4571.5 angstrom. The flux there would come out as 26.4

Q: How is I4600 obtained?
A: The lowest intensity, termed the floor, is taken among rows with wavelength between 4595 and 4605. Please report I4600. 26.48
